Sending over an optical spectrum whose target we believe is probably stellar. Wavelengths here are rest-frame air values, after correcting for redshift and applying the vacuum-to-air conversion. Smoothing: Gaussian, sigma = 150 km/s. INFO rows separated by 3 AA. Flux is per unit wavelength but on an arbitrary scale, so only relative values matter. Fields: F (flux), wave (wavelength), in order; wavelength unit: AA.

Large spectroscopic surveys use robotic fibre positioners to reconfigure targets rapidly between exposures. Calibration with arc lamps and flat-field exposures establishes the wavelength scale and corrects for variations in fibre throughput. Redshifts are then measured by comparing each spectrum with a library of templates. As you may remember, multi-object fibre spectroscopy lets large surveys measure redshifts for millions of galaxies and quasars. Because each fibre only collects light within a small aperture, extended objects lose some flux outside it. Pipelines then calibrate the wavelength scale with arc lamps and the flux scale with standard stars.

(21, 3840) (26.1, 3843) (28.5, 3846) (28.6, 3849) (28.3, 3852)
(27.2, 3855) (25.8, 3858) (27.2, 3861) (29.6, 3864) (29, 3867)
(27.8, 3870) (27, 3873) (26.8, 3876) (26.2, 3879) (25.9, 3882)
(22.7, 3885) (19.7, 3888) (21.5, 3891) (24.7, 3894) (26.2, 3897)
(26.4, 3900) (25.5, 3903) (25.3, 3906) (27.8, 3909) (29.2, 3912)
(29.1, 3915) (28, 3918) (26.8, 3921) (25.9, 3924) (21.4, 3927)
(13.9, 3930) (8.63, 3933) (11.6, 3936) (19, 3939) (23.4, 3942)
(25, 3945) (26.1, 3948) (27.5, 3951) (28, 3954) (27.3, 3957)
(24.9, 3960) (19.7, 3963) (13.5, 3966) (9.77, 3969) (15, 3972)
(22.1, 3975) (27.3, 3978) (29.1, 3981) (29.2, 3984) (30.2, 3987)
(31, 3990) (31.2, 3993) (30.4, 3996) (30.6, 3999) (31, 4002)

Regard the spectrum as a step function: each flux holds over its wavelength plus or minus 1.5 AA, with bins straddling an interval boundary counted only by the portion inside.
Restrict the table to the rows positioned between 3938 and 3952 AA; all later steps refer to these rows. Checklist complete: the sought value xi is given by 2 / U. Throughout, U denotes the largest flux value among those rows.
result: 0.073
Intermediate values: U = 27.5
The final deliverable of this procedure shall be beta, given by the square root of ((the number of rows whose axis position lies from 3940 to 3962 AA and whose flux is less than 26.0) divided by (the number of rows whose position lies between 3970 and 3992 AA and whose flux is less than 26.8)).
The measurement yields 1.22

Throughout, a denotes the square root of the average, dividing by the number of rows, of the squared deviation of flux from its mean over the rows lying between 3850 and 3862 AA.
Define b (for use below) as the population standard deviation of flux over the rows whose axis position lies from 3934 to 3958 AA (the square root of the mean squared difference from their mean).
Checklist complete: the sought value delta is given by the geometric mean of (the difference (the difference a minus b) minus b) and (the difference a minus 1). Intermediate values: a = 0.9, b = 5.3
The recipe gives 1.0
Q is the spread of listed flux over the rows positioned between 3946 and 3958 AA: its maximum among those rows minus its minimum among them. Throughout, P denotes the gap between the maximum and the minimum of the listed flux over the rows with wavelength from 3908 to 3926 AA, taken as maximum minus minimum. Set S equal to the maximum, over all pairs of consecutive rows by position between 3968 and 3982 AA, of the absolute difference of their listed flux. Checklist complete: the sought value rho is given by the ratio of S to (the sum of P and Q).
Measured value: 1.37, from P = 3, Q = 1.90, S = 7.1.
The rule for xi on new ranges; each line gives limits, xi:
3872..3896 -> 0.074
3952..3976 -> 0.071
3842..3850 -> 0.070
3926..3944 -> 0.085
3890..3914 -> 0.068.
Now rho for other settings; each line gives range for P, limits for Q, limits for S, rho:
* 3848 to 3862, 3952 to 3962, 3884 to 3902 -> 0.54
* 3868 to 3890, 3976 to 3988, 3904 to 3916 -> 0.23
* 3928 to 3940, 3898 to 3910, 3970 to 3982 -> 0.55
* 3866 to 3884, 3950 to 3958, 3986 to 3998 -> 0.21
